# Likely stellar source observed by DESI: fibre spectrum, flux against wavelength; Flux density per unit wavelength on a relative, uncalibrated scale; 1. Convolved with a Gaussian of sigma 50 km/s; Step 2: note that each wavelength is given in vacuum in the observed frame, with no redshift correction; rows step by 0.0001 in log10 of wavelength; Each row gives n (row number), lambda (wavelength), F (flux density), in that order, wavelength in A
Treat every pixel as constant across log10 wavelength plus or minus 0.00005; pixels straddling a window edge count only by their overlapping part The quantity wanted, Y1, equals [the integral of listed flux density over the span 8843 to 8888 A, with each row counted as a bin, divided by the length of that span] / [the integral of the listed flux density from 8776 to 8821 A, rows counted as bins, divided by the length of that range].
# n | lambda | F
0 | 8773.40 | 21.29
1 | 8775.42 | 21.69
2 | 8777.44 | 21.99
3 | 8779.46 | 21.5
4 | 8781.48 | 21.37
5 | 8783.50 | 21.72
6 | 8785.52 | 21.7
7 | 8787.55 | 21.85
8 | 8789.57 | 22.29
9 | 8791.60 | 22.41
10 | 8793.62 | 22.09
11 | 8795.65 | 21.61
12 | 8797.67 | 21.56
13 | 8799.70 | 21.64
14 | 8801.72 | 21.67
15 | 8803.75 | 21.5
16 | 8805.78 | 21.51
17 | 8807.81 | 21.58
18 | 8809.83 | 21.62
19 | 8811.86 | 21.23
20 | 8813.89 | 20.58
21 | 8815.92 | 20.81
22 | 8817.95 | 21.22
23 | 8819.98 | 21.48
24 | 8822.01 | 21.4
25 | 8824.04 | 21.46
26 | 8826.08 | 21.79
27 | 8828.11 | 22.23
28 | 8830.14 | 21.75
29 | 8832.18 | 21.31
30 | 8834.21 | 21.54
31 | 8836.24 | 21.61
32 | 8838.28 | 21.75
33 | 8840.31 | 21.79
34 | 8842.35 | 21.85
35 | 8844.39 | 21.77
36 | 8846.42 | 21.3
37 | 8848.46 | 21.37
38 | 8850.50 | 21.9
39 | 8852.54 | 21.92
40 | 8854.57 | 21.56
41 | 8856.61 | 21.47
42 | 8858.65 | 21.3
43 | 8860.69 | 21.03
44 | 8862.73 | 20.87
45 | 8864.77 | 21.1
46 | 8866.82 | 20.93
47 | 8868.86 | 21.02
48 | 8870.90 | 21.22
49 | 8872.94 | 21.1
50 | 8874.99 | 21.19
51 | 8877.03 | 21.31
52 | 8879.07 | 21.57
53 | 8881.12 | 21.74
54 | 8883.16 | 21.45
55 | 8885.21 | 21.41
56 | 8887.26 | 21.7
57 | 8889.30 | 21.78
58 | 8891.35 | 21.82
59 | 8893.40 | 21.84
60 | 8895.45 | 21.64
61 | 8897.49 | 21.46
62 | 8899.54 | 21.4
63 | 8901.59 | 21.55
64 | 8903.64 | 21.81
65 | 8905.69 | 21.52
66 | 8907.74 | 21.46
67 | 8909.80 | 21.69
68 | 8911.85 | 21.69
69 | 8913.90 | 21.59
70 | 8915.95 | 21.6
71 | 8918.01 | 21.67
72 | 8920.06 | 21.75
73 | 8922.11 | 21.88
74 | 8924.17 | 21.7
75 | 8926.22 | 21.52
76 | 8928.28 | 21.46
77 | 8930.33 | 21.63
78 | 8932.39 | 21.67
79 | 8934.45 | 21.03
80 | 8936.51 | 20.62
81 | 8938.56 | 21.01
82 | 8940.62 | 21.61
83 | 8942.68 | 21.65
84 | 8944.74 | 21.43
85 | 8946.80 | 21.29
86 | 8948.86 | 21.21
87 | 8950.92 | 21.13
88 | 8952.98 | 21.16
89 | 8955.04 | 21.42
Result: 0.99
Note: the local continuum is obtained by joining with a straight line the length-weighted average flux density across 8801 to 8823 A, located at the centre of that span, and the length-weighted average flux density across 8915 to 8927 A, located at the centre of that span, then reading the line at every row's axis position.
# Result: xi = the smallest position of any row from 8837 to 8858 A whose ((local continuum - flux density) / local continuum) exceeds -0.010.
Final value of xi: 8846.42 A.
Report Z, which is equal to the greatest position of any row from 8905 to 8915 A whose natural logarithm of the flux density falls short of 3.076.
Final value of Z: 8913.90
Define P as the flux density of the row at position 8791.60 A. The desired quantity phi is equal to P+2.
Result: 24.4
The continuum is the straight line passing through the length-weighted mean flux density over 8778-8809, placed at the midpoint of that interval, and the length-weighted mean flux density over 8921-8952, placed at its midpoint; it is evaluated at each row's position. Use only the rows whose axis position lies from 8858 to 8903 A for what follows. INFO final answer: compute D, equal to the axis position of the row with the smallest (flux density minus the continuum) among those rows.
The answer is 8862.73 A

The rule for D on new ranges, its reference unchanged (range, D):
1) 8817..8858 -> 8817.95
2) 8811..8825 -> 8813.89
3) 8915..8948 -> 8936.51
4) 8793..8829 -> 8813.89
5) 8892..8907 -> 8899.54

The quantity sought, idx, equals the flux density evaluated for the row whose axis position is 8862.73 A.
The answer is 20.87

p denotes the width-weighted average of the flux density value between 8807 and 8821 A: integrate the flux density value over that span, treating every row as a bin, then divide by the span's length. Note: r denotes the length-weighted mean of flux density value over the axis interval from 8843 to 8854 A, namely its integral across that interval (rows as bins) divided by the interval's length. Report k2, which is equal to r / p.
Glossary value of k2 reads 1.02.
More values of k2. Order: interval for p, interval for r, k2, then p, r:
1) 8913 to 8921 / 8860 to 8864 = 0.97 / 21.7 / 20.96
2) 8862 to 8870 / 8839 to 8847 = 1.03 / 21.0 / 21.71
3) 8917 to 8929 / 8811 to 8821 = 0.97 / 21.7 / 21.06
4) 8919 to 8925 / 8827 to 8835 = 1.00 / 21.8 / 21.72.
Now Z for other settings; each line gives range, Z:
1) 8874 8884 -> 8883.16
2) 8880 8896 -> 8895.45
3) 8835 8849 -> 8848.46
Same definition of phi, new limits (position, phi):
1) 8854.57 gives 23.6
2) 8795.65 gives 23.6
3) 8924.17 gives 23.7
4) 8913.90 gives 23.6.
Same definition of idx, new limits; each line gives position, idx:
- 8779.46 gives 21.5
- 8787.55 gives 21.85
